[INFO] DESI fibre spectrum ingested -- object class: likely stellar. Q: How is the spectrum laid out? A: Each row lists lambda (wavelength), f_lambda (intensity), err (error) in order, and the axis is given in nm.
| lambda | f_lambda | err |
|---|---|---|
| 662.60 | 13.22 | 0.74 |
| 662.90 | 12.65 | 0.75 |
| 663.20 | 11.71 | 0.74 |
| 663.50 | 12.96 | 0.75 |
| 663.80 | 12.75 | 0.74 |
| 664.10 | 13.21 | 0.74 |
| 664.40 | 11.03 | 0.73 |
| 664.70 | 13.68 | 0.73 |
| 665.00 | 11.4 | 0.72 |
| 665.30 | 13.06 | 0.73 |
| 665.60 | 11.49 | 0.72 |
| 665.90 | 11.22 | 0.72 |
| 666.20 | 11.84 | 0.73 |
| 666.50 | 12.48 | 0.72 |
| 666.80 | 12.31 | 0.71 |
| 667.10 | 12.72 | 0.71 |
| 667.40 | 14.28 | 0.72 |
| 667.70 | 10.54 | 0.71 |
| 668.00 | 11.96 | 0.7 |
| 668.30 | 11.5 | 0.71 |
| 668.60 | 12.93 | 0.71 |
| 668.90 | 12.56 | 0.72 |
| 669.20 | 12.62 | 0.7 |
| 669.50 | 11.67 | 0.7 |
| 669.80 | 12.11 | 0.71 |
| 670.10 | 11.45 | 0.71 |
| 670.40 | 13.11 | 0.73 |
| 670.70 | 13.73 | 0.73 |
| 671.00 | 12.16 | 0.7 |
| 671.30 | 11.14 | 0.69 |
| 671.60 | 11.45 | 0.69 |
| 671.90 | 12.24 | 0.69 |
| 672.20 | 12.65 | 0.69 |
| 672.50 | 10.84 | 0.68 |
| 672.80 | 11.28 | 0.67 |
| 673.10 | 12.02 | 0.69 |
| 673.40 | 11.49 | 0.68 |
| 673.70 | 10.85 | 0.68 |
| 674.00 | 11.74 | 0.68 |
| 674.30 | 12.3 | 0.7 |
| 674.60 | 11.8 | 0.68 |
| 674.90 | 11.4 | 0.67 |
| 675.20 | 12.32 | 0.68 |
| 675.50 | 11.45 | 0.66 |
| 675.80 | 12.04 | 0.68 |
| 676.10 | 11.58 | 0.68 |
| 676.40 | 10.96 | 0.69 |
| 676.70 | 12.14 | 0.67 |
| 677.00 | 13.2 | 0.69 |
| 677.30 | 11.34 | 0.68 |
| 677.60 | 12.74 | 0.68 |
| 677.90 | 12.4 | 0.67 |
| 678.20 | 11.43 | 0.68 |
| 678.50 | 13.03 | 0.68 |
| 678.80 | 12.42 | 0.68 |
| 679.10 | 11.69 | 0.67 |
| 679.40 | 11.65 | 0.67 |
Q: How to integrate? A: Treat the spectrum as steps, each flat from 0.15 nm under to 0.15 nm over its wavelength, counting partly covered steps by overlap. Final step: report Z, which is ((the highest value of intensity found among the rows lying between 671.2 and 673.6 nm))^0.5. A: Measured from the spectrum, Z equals 3.56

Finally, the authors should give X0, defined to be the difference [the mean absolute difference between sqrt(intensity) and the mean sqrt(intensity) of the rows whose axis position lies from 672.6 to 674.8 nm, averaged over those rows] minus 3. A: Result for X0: -2.95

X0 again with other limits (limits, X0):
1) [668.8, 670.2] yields -2.94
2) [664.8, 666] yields -2.91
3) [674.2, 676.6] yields -2.94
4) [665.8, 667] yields -2.94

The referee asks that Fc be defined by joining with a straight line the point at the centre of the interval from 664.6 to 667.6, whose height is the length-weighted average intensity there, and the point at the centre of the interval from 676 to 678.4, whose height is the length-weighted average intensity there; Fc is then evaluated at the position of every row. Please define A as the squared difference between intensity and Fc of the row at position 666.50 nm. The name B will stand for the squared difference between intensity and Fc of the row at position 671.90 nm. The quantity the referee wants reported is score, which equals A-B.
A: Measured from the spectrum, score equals 0.0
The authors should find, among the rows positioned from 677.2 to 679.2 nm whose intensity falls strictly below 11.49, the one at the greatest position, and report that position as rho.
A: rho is 678.20 nm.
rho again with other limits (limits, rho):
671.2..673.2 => 672.80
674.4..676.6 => 676.40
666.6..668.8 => 667.70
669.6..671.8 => 671.60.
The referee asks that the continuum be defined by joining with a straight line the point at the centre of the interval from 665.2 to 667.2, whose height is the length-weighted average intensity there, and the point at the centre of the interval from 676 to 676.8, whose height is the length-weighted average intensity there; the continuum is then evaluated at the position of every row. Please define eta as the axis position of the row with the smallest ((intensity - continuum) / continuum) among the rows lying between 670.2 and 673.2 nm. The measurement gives 672.50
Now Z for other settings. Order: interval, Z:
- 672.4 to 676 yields 3.51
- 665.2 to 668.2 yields 3.78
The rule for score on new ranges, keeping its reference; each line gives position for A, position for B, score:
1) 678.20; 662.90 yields 0.3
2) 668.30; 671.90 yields 0.7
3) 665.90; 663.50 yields 1.2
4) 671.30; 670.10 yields 0.5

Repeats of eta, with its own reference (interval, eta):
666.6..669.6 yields 667.70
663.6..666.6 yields 664.40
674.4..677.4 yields 676.40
